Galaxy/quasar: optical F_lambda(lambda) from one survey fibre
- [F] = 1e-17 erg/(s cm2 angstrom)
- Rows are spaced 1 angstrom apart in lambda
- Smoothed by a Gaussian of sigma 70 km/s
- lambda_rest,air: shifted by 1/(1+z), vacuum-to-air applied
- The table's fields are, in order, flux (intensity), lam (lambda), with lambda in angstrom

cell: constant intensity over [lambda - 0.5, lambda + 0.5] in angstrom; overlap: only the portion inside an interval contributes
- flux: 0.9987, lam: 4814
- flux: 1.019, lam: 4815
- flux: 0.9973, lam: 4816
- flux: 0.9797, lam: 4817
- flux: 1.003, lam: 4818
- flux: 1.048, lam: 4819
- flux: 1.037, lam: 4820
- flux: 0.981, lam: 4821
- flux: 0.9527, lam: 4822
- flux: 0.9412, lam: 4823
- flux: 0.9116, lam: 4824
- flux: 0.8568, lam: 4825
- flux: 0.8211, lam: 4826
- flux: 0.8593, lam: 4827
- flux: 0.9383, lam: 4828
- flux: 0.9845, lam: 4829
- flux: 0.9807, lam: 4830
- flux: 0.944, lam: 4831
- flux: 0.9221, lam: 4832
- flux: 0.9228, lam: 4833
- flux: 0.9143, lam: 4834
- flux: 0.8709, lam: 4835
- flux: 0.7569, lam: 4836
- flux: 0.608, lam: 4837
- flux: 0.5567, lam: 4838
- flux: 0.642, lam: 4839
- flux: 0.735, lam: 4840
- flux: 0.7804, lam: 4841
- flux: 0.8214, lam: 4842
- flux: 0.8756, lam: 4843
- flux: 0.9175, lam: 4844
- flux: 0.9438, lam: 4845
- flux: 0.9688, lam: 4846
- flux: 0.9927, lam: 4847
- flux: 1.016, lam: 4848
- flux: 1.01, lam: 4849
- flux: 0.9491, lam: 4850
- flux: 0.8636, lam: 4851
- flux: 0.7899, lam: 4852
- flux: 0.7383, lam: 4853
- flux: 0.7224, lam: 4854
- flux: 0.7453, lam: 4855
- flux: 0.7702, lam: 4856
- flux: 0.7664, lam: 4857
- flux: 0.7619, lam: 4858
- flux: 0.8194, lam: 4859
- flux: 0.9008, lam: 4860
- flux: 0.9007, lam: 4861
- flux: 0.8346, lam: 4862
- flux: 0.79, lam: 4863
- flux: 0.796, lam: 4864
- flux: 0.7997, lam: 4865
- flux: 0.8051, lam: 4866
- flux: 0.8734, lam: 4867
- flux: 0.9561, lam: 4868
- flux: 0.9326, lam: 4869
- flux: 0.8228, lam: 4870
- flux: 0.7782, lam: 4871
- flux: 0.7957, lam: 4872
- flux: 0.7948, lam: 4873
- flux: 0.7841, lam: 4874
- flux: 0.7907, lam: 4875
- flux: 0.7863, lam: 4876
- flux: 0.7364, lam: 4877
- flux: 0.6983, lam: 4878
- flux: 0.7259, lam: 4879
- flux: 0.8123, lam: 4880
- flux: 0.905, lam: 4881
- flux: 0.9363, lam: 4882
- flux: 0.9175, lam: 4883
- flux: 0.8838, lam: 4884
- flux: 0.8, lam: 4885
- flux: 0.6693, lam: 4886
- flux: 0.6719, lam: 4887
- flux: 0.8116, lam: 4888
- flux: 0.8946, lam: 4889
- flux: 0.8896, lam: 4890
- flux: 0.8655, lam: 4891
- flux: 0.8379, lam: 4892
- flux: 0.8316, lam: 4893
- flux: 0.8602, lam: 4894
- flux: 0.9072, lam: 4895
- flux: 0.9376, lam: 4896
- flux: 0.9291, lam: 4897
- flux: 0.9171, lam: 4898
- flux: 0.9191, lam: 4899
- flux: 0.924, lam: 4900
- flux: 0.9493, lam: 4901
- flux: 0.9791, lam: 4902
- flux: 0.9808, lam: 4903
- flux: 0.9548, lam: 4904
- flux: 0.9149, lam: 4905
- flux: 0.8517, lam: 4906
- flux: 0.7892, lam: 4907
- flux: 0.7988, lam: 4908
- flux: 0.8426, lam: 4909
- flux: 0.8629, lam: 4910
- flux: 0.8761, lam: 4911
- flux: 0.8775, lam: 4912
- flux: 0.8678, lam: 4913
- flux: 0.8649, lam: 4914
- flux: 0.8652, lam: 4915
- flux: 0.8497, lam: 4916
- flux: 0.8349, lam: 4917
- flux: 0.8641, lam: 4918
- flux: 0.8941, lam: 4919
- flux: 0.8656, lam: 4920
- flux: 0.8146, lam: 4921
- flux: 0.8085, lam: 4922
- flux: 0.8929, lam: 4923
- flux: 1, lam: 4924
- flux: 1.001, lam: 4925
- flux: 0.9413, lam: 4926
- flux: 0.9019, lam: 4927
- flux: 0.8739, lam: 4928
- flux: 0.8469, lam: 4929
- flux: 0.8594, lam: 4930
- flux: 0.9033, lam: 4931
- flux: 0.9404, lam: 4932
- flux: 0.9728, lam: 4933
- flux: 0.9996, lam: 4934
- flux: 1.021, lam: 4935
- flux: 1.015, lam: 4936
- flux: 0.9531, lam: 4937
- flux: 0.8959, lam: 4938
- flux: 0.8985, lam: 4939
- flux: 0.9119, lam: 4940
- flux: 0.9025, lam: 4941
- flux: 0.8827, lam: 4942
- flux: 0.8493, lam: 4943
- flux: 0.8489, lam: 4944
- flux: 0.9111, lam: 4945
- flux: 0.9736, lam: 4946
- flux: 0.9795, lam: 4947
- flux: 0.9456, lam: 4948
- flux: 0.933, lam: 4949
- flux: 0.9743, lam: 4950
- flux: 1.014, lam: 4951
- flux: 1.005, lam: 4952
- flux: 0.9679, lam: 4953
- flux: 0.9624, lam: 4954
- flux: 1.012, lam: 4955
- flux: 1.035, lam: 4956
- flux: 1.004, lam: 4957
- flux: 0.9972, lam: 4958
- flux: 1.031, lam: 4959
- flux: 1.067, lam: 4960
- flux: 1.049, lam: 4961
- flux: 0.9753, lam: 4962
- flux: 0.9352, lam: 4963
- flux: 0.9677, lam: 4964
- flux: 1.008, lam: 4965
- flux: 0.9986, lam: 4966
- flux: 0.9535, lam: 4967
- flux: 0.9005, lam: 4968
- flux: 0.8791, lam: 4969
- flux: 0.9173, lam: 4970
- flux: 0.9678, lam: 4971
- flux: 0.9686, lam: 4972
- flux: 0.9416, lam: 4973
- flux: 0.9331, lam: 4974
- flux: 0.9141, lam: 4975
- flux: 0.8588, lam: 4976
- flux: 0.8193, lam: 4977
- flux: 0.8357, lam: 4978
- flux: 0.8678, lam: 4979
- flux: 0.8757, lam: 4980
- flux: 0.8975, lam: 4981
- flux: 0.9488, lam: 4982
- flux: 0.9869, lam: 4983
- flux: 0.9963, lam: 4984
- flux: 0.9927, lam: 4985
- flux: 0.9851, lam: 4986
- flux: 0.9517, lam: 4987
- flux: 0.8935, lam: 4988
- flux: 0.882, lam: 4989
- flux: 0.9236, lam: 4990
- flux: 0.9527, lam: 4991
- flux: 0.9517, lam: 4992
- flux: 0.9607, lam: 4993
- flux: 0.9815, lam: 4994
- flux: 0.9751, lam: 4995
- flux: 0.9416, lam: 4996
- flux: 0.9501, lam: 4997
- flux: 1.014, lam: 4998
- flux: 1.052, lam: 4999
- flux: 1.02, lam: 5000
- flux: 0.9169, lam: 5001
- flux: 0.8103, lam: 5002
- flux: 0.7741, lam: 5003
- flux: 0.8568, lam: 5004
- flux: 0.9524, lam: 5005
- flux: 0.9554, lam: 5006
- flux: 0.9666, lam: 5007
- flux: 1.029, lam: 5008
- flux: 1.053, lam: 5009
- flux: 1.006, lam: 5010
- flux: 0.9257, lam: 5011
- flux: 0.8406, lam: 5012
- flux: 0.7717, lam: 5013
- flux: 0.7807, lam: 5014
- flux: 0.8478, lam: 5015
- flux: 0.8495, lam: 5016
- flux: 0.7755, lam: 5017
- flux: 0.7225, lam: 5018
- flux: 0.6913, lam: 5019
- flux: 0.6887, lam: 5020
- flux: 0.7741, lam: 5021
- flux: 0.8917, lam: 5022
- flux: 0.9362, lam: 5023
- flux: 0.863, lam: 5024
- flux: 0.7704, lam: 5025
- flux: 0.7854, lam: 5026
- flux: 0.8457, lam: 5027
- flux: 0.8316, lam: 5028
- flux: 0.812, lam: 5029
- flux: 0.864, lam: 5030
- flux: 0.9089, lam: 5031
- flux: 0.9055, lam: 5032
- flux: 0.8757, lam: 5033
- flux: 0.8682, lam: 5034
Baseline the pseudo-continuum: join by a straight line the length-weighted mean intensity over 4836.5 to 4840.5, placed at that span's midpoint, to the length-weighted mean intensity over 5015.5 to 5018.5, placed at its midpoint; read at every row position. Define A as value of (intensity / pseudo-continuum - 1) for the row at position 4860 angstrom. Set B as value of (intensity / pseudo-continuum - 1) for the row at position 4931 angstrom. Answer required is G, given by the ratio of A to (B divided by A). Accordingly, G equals 0.53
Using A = 0.38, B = 0.27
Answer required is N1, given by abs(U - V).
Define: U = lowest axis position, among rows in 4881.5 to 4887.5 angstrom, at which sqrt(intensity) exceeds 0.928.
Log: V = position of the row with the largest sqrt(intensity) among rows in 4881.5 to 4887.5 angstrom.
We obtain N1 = 0 angstrom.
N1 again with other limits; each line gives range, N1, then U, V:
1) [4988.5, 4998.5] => 9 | 4989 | 4998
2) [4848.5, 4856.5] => 0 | 4849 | 4849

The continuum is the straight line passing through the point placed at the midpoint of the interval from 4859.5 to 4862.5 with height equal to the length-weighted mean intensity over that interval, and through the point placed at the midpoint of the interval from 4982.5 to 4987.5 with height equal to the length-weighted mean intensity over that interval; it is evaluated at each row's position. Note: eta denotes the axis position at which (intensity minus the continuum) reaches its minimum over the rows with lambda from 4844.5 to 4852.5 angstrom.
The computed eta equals 4852 angstrom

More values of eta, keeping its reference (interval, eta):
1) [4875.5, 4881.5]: 4878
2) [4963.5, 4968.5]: 4968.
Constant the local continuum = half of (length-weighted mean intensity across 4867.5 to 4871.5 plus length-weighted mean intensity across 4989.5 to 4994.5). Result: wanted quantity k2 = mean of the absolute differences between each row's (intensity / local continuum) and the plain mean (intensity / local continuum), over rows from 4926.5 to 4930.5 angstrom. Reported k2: 0.019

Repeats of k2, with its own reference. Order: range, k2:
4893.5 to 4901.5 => 0.019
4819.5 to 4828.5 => 0.058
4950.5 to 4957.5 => 0.022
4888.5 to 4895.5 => 0.026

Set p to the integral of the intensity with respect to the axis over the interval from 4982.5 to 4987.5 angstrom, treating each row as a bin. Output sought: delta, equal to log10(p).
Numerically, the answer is 0.69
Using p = 4.9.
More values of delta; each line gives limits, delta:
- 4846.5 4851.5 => 0.68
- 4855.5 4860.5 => 0.60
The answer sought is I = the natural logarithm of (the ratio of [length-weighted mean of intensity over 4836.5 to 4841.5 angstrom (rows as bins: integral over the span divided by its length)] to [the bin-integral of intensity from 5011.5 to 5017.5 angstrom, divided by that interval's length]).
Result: -0.20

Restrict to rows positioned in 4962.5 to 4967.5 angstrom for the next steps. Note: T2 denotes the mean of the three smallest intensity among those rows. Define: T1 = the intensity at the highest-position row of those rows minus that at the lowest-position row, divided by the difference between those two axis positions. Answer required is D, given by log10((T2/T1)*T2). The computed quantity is 2.30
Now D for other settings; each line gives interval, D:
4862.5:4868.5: 1.28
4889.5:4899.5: 2.34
